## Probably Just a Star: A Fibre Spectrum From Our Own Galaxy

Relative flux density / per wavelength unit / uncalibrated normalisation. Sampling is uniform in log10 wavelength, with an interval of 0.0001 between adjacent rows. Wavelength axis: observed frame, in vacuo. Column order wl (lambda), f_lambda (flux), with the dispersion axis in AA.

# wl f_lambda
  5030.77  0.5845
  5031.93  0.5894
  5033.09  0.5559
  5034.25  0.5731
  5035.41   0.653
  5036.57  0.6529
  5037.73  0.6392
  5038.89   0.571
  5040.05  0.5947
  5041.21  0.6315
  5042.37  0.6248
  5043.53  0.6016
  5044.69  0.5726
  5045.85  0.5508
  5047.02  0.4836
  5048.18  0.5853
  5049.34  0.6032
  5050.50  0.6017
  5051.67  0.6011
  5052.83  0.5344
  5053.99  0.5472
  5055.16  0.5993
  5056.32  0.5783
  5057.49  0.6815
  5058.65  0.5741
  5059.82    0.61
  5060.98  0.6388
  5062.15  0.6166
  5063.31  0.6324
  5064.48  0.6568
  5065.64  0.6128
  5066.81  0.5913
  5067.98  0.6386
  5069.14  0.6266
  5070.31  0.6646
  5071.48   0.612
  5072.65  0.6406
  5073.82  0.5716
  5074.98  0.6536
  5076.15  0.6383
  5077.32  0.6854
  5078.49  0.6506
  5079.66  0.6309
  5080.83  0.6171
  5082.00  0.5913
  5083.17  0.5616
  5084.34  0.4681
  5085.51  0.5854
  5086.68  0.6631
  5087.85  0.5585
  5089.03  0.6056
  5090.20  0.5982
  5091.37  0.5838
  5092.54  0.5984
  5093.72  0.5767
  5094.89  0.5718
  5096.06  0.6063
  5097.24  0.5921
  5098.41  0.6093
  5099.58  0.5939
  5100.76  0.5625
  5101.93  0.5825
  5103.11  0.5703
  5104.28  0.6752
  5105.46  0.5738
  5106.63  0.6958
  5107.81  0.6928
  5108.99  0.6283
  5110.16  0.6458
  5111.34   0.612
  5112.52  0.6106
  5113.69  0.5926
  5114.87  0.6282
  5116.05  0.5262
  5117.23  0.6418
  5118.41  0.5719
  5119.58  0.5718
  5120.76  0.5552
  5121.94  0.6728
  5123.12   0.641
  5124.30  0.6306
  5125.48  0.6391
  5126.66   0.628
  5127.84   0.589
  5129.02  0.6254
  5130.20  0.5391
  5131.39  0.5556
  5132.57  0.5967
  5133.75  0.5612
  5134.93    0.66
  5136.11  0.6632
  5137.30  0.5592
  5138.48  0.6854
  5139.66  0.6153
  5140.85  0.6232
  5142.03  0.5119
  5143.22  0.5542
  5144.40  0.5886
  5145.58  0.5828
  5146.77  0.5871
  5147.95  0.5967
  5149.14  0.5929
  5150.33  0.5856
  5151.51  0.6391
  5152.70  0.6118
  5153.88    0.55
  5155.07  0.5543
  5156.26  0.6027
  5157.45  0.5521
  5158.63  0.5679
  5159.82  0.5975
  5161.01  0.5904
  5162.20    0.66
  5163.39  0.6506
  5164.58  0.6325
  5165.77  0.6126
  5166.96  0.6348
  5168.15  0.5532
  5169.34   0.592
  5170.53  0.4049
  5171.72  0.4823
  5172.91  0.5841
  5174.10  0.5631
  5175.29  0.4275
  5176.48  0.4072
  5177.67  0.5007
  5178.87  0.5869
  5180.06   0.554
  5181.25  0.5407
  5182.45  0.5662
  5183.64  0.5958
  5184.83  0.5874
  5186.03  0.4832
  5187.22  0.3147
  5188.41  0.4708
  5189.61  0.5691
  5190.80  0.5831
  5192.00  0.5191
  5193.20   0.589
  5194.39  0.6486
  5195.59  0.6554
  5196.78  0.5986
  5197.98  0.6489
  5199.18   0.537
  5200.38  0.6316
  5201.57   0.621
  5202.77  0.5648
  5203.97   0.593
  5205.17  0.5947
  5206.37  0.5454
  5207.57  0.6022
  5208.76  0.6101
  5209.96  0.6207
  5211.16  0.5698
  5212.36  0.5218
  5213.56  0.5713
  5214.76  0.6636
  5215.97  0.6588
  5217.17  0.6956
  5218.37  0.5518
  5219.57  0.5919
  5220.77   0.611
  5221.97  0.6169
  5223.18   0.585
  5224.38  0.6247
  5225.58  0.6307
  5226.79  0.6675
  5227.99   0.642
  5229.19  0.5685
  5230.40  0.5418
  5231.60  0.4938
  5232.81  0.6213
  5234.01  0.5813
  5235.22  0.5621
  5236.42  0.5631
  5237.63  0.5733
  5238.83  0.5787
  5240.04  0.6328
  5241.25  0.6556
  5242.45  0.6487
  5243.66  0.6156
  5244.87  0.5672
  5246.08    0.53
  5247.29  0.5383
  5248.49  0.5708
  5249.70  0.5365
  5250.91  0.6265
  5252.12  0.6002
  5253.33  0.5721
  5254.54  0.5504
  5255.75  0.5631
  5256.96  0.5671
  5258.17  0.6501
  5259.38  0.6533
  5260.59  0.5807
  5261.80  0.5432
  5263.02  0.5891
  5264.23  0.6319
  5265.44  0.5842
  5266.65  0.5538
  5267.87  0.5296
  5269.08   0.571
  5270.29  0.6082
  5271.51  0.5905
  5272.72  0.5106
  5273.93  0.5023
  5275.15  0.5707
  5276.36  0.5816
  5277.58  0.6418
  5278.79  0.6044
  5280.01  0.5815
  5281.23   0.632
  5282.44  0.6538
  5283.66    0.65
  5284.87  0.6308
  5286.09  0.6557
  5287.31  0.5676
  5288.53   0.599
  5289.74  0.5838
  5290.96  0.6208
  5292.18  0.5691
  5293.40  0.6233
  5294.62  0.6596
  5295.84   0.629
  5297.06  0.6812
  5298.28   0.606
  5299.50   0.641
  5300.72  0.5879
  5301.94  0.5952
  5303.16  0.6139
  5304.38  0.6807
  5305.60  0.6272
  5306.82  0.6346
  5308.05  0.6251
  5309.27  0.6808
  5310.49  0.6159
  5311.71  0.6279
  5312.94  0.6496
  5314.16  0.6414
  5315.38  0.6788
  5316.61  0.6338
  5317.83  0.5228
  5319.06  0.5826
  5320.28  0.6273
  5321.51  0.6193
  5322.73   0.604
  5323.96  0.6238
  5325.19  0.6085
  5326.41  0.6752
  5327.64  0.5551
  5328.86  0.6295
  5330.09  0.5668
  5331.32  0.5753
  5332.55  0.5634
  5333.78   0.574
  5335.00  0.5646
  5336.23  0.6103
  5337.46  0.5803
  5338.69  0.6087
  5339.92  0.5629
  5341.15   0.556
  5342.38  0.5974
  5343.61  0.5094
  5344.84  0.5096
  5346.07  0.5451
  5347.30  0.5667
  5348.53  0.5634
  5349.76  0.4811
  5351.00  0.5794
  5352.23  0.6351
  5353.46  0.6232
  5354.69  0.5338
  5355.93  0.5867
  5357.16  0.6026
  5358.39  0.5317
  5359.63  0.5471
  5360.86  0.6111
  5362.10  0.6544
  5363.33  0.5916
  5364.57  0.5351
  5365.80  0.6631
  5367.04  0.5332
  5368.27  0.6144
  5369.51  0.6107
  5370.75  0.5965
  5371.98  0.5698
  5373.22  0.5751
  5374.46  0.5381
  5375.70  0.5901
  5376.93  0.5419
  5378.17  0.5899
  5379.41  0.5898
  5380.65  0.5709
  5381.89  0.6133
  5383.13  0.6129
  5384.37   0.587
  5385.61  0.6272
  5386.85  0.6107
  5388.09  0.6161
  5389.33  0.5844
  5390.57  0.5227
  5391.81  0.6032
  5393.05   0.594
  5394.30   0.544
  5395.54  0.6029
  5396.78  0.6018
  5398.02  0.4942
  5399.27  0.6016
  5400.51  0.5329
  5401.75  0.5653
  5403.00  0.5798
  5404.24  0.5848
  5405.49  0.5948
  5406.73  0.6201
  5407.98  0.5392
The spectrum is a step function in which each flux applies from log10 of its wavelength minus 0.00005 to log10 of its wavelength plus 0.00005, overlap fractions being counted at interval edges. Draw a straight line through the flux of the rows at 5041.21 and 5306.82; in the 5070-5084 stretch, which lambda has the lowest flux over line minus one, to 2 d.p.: 5083.17 AA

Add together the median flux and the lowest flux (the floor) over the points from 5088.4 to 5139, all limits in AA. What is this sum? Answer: 1.12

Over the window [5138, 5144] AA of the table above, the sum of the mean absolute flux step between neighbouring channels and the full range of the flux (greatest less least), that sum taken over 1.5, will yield 0.15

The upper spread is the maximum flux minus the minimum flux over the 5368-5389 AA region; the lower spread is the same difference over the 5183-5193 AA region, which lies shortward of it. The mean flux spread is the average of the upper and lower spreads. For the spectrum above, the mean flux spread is 0.185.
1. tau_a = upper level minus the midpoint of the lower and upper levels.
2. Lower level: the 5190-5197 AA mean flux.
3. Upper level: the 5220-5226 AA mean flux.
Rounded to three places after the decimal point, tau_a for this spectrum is 0.007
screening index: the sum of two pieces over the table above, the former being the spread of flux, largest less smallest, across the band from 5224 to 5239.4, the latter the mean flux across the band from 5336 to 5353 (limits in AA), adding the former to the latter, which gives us 0.738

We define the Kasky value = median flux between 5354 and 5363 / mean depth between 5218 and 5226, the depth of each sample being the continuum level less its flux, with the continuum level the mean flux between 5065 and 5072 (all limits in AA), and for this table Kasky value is 26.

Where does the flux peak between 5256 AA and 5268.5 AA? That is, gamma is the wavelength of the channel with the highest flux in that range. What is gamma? 5259.38 AA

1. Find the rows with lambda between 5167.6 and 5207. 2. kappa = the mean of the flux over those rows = 0.549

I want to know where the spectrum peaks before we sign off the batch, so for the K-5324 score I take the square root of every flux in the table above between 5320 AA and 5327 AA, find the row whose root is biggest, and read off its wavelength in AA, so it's 5326.41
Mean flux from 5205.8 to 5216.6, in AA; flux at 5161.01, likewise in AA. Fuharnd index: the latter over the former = 0.99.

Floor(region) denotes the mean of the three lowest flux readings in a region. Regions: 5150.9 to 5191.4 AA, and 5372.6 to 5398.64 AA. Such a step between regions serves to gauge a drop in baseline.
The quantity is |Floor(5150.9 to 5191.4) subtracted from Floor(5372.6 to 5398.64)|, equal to 0.14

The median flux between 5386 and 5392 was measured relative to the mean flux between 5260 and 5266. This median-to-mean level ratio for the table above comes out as 1.03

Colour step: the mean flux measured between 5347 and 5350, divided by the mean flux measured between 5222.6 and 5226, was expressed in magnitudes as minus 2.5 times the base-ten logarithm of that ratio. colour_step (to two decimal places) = 0.14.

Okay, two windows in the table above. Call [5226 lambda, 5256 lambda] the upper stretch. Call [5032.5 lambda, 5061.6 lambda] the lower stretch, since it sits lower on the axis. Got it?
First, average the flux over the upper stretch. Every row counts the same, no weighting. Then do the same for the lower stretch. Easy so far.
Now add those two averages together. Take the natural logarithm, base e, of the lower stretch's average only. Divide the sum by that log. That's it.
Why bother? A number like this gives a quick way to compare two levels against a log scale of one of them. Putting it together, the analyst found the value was -2.27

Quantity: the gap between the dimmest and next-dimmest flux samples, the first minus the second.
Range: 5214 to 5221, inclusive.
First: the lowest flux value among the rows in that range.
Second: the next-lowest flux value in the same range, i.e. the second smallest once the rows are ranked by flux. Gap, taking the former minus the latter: -0.040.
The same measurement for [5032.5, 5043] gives -0.015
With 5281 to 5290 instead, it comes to -0.016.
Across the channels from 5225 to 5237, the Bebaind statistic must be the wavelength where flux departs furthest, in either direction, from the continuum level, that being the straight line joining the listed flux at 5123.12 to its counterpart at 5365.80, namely 5231.60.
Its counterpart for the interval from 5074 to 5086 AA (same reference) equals 5084.34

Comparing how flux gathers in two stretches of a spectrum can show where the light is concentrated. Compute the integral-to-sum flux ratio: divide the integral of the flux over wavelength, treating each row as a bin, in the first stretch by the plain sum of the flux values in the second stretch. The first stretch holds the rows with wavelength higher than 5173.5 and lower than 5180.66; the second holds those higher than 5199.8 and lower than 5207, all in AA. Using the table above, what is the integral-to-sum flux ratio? 1.02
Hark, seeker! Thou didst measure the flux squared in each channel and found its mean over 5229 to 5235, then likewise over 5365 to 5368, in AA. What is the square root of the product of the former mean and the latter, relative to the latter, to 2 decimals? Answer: 0.94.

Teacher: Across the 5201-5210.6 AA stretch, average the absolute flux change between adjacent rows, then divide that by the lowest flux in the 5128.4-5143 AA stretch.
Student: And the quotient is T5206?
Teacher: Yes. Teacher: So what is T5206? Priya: 0.059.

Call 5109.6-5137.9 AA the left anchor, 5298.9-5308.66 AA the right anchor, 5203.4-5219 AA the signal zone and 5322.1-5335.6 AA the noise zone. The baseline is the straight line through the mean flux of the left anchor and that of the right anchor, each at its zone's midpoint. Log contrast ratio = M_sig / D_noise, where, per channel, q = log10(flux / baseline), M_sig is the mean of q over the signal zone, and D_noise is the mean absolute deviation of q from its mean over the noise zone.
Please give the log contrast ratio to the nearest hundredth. -0.54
